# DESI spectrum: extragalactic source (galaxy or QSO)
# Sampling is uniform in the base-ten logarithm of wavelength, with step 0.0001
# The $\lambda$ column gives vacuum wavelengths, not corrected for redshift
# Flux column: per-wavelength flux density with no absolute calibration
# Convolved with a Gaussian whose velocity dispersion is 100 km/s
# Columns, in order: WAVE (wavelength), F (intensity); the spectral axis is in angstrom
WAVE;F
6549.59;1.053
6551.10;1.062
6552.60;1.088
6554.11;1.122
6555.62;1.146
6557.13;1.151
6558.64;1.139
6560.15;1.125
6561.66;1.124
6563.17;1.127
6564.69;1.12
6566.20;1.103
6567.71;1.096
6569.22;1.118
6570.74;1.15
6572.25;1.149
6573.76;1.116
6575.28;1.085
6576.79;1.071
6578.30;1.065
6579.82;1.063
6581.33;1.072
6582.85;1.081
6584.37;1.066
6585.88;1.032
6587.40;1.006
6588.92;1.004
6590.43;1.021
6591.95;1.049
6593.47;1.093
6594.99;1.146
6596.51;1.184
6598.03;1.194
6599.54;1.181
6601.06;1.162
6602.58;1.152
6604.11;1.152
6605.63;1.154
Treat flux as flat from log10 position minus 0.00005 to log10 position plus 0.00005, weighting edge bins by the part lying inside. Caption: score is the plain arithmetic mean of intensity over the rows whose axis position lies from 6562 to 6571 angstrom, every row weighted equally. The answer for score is 1.12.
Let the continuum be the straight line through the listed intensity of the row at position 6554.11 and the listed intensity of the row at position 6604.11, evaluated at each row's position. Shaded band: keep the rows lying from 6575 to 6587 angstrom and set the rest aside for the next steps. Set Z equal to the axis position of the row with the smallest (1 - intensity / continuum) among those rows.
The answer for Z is 6575.28 angstrom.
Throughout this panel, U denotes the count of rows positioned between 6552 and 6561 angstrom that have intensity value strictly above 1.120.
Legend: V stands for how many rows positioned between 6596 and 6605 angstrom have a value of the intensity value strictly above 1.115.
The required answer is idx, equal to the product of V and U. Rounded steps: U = 5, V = 6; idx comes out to 30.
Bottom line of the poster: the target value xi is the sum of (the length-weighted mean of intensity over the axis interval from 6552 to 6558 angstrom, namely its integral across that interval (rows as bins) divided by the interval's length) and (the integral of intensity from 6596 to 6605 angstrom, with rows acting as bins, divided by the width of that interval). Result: 2.30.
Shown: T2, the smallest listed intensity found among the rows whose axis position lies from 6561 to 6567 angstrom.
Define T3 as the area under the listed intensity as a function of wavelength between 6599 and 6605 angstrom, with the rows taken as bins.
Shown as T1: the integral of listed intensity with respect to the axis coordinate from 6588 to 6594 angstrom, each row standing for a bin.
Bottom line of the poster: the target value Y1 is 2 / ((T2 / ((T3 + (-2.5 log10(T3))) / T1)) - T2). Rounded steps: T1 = 6.2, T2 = 1.103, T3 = 7.0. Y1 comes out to 6.4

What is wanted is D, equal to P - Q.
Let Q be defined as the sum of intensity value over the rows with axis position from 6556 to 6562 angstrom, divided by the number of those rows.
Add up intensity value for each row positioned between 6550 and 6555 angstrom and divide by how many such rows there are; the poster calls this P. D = -0.04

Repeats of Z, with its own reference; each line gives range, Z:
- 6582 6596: 6594.99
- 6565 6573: 6570.74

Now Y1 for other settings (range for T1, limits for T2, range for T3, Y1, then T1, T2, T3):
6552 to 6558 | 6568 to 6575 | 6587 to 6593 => 2.9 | 6.8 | 1.116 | 6.1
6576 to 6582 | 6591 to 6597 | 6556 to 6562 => 5.4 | 6.4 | 1.049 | 6.8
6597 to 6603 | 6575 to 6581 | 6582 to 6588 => 2.9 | 7.1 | 1.063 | 6.3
